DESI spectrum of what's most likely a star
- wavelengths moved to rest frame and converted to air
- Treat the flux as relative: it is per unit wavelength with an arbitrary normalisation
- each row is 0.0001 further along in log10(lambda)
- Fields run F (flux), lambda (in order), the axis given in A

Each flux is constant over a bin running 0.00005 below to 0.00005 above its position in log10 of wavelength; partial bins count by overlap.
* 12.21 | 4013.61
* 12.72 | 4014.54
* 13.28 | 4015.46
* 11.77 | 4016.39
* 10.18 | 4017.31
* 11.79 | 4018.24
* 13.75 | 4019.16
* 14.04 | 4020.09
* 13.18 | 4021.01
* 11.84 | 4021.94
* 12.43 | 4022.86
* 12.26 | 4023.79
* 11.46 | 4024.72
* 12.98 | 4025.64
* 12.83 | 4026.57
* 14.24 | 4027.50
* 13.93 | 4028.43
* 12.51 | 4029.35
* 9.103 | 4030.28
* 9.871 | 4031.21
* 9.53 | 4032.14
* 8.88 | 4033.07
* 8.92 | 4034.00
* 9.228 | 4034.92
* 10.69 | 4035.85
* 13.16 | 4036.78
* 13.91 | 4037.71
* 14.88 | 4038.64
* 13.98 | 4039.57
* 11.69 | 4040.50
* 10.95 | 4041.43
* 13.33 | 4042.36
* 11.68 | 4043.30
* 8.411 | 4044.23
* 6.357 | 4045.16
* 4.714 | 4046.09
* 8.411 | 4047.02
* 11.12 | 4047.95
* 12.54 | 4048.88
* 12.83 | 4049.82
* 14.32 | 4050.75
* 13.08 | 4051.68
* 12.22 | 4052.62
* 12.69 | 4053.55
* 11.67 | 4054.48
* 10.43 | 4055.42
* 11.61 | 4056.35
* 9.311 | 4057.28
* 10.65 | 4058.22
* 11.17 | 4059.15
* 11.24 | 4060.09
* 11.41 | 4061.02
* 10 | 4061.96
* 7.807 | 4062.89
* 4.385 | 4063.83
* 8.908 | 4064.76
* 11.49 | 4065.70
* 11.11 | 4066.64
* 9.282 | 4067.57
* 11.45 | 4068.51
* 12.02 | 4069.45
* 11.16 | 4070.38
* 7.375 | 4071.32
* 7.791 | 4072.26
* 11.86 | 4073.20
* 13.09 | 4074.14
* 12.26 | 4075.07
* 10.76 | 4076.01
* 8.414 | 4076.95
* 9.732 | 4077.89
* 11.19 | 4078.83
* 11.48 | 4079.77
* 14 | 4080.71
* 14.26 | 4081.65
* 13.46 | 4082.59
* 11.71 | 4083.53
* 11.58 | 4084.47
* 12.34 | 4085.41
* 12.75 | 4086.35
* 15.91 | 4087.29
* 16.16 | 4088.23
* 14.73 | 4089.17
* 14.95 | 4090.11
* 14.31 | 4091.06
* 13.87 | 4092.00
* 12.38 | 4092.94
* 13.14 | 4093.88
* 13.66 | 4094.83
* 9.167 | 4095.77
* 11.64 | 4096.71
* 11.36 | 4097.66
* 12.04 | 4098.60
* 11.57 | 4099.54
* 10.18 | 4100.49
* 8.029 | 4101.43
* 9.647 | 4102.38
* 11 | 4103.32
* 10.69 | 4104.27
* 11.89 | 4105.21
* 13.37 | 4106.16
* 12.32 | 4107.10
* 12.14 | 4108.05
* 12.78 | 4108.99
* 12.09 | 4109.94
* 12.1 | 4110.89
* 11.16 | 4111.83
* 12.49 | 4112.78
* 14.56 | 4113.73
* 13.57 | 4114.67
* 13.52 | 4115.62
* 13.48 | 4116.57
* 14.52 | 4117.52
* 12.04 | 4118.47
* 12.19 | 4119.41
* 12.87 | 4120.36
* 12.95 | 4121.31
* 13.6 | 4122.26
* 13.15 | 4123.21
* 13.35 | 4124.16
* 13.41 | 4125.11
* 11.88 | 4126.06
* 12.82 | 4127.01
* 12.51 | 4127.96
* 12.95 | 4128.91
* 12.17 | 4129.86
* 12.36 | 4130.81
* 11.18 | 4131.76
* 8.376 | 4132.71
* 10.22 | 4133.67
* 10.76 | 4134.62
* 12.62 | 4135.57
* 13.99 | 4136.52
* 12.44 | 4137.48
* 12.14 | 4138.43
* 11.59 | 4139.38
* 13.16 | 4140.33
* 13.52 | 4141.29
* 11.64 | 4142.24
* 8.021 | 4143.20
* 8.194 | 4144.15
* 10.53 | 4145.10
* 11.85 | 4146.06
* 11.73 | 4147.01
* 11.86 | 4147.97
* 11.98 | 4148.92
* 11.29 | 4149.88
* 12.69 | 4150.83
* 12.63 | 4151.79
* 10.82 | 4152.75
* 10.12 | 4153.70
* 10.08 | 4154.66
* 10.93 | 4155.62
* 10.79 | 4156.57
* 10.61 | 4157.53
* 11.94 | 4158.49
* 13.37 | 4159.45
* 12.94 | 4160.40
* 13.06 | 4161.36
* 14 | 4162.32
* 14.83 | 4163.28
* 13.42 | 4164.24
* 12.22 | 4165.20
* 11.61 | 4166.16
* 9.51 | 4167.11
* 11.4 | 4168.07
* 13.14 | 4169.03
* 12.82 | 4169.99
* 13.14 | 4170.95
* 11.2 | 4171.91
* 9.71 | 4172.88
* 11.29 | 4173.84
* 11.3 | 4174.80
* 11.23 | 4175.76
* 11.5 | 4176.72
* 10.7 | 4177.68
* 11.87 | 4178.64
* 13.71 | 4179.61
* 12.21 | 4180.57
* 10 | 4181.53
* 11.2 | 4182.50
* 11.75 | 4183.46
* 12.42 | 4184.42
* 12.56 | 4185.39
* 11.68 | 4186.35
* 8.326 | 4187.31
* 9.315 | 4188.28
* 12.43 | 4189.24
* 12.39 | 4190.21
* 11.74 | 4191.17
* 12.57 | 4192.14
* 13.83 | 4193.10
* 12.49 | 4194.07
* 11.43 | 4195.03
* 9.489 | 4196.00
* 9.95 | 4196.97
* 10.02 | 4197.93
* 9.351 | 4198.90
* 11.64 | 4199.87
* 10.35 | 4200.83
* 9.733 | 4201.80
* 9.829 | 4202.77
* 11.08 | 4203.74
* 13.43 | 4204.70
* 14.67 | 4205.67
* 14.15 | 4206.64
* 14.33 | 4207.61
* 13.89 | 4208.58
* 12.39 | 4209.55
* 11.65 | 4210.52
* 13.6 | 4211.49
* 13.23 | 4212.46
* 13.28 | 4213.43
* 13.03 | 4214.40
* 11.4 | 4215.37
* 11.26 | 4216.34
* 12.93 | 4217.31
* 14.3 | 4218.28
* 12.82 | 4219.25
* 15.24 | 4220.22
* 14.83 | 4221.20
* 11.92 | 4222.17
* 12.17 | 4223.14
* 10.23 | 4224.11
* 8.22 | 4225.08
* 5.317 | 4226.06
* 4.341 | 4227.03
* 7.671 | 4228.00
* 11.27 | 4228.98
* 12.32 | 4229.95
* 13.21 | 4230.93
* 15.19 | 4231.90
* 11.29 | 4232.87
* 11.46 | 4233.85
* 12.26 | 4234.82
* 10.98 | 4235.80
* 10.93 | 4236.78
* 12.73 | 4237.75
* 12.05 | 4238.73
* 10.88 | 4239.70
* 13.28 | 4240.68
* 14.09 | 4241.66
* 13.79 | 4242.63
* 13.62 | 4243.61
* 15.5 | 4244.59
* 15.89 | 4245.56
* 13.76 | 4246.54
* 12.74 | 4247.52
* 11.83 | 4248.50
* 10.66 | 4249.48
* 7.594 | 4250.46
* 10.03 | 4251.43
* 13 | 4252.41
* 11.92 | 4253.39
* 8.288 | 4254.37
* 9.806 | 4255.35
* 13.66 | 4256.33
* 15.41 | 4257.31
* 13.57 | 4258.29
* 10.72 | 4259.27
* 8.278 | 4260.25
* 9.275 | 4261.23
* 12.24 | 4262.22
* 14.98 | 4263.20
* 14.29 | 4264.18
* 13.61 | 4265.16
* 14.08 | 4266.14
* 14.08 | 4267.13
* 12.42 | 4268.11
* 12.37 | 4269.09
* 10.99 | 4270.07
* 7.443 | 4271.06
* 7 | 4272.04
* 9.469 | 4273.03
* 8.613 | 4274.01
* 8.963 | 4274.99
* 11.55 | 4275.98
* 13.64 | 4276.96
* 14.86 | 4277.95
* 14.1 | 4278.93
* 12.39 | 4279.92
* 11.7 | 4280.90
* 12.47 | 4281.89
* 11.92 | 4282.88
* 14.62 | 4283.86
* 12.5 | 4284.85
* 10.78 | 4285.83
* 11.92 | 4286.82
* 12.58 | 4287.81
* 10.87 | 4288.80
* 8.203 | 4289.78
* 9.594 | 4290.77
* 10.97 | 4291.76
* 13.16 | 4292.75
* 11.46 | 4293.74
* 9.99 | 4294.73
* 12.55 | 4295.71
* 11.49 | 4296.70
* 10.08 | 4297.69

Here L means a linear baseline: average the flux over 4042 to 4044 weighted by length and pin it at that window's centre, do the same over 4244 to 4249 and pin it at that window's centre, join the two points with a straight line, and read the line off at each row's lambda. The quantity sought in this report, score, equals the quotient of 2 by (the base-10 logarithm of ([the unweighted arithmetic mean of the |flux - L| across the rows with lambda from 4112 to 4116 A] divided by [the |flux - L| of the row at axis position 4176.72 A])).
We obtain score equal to -7.9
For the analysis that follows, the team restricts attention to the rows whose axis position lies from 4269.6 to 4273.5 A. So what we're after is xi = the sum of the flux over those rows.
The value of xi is 35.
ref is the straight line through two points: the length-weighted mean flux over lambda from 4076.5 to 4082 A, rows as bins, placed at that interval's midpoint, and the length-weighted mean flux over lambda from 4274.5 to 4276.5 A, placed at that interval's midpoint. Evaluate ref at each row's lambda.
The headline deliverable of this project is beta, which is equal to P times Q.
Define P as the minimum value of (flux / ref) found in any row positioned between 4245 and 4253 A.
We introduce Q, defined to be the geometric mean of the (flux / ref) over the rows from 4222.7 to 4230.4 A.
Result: 0.58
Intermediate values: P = 0.73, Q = 0.79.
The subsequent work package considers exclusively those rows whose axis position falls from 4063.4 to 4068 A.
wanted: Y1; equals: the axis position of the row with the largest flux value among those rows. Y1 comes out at 4065.70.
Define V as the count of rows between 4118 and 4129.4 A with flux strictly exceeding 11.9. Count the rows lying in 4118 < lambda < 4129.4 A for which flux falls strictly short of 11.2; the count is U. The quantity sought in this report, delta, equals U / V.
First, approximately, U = 0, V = 11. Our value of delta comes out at 0.0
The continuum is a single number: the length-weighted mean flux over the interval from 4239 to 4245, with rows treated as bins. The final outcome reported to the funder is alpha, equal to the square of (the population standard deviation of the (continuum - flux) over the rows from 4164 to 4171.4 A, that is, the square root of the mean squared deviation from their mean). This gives 1.48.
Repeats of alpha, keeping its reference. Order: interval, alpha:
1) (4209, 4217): 0.76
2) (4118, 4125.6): 0.28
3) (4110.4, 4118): 1.22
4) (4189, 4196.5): 1.37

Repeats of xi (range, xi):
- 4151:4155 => 44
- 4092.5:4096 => 48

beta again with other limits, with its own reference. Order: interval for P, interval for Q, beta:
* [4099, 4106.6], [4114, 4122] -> 0.83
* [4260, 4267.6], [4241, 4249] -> 1.05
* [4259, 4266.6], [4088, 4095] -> 0.99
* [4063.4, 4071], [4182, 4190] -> 0.39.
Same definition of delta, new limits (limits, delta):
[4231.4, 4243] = 0.4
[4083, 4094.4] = 0.0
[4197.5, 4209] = 1.2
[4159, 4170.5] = 0.1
